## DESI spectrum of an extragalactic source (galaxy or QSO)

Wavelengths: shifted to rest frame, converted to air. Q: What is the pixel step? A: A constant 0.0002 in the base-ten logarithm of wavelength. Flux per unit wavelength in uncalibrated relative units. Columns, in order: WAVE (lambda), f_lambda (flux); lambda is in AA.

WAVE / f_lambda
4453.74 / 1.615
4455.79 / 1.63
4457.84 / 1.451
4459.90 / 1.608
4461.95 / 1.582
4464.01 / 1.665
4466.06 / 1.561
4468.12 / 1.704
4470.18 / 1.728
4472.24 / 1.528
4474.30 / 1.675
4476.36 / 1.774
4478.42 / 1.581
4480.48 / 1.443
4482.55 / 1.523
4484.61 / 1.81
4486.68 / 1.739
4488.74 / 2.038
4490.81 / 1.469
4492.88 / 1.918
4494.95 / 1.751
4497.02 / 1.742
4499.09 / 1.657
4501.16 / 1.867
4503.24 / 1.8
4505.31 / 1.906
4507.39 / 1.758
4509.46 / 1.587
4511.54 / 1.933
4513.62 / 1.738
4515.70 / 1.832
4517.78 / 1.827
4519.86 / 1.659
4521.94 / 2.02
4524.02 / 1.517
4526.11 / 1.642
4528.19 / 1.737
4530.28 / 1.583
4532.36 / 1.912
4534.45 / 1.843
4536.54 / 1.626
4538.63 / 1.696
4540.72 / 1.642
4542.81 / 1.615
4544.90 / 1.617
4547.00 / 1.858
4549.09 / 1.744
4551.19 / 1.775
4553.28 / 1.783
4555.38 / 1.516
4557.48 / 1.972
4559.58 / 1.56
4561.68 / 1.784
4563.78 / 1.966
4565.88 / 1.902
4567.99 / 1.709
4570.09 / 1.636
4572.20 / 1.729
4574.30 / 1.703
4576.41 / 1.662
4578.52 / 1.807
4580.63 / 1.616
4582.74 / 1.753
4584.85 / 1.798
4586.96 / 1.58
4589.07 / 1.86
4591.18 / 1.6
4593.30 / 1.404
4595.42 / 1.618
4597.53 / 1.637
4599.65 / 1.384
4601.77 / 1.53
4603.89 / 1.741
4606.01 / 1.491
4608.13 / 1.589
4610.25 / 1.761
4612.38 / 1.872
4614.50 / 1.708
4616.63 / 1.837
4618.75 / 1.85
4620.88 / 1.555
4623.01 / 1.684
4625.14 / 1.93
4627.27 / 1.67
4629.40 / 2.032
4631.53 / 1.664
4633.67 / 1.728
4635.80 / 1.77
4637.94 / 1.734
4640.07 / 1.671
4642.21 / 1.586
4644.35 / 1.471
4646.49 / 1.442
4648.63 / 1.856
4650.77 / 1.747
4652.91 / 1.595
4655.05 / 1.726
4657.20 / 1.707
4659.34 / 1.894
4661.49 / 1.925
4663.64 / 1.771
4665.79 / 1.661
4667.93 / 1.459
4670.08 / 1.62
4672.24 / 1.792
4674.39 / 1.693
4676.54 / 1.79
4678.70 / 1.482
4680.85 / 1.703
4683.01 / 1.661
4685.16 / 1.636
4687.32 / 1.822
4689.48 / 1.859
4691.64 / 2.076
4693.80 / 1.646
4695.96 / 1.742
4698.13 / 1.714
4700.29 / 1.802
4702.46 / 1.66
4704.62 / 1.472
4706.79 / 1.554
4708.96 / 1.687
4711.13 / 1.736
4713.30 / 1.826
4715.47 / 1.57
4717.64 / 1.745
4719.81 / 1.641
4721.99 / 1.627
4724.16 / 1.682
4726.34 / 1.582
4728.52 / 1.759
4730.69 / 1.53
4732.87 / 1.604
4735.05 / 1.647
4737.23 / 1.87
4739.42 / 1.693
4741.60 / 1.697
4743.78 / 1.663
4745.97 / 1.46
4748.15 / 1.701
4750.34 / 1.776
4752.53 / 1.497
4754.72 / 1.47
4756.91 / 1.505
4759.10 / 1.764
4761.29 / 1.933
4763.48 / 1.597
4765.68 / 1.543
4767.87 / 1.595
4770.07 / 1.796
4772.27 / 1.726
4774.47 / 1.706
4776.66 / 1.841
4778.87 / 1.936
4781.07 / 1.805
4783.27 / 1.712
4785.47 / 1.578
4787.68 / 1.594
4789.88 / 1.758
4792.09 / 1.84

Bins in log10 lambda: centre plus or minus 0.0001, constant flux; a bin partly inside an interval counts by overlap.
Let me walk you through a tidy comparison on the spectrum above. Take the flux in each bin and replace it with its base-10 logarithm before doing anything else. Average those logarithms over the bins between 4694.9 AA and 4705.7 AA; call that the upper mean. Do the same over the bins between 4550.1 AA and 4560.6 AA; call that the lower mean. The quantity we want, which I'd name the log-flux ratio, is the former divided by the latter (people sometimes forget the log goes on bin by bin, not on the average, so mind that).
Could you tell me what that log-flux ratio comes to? 0.96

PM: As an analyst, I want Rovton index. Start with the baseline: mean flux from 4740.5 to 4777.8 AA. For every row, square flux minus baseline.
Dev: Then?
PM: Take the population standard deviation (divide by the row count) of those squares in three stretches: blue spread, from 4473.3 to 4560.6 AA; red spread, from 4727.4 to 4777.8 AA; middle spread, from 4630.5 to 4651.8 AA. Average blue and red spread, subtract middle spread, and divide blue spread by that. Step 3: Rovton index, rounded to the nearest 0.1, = 3.9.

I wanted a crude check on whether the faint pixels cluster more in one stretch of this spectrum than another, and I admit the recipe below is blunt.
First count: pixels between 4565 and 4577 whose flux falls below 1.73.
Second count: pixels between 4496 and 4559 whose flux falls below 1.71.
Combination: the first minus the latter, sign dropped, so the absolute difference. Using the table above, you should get 7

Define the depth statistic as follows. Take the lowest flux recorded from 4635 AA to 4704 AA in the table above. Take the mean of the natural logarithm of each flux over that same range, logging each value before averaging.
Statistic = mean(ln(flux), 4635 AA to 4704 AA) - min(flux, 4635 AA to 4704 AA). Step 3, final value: -0.91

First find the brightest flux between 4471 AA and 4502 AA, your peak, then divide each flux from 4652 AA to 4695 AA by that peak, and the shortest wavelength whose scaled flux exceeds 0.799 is 4655.05 AA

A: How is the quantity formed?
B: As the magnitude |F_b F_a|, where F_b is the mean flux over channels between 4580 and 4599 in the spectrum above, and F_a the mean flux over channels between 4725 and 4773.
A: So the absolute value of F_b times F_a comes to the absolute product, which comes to 2.73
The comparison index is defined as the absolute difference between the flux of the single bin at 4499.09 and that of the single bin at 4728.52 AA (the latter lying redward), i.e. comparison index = 0.10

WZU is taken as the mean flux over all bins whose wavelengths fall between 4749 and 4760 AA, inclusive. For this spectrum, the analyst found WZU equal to 1.60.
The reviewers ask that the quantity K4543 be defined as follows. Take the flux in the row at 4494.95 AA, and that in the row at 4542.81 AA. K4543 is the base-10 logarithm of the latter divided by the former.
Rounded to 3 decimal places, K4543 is -0.035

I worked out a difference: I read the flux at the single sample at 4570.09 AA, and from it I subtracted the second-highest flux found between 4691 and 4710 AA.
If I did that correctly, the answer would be -0.166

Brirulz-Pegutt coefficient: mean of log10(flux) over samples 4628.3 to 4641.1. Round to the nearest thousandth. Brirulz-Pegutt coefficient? 0.246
